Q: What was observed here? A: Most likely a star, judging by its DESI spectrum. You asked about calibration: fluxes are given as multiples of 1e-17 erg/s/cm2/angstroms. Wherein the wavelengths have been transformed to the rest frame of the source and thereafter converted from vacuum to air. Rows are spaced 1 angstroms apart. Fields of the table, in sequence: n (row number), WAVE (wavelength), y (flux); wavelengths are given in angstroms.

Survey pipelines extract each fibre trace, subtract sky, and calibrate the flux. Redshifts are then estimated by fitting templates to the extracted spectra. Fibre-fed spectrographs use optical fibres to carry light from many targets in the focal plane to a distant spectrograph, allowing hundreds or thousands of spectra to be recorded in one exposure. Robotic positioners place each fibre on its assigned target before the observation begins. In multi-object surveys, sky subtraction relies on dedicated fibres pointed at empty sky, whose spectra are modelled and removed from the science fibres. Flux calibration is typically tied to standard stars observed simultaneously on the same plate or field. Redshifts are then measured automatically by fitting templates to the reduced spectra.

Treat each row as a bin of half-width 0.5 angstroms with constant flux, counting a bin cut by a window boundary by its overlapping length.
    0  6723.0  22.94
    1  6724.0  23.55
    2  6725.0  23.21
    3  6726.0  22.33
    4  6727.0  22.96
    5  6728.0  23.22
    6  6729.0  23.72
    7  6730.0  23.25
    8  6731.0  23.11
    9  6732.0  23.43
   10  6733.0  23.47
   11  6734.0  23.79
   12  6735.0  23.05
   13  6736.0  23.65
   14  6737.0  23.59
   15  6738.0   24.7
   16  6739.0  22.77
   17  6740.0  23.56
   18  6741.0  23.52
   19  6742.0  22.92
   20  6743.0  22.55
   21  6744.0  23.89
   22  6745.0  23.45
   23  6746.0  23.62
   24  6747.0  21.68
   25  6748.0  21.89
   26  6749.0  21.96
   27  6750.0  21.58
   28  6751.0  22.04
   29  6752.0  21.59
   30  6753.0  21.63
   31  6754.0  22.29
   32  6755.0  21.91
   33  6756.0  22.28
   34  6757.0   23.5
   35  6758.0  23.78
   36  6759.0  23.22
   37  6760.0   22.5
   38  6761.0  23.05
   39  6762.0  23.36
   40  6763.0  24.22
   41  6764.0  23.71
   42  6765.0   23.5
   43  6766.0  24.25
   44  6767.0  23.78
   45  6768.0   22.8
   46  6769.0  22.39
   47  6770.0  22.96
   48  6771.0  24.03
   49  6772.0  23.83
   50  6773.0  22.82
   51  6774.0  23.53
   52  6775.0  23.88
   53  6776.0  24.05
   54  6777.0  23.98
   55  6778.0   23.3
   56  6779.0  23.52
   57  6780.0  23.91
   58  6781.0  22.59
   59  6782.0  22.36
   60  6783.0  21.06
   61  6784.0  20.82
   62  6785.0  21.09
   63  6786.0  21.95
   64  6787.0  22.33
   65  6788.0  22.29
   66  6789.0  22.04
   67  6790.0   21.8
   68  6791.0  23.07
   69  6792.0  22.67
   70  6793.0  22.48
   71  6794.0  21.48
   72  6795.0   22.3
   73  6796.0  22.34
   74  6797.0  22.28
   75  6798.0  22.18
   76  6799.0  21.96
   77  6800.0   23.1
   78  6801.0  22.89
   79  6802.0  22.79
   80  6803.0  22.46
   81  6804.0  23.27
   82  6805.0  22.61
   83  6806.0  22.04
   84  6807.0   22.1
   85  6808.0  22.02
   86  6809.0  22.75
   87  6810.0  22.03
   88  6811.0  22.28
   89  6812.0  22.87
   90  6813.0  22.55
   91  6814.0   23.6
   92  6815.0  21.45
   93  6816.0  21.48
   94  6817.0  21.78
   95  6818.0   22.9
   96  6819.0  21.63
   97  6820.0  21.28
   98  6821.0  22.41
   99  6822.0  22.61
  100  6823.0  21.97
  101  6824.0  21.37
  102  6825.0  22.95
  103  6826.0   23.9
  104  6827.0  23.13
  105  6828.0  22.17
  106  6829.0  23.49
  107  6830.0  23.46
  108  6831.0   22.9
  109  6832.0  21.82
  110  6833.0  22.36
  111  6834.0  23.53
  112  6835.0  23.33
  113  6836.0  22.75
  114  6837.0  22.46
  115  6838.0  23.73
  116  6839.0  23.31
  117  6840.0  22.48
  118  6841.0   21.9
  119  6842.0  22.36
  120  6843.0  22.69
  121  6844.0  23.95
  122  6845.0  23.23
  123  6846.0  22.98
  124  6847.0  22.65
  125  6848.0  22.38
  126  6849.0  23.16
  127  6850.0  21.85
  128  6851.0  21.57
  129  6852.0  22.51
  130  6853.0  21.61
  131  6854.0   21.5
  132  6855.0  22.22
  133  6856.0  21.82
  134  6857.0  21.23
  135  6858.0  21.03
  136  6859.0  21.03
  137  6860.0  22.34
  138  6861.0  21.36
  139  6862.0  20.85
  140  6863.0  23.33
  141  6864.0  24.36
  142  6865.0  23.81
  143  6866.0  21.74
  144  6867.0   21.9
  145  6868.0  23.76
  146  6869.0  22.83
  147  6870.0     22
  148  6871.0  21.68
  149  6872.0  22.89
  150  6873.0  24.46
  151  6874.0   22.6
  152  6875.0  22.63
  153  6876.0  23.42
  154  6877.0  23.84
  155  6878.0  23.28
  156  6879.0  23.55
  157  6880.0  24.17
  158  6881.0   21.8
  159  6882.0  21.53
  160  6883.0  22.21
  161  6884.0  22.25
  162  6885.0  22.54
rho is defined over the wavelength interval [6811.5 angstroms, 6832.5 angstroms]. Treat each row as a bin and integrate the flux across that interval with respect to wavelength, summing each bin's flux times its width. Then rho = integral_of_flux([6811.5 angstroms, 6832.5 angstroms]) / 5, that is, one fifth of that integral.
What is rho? 94.3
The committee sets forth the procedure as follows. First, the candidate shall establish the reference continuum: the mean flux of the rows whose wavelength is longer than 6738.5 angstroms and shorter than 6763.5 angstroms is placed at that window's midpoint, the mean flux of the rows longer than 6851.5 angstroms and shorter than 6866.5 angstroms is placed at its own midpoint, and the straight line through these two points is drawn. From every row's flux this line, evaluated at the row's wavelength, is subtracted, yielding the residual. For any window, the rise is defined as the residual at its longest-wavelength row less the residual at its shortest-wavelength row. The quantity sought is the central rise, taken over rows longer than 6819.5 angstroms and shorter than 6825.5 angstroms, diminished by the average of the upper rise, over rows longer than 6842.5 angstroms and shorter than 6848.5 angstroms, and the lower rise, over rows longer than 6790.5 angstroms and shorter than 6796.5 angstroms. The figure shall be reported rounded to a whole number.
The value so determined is 2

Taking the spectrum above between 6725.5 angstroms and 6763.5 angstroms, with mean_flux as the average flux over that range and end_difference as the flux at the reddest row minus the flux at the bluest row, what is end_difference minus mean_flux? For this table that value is -21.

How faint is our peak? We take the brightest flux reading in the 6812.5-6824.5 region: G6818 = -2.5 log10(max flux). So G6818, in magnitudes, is -3.432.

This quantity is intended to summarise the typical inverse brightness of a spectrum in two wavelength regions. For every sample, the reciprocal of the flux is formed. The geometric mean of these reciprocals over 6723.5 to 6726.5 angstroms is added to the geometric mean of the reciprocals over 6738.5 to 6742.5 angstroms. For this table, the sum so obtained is 0.087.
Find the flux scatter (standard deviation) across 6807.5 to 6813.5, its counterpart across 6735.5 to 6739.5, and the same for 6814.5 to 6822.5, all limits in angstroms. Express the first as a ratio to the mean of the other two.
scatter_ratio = 0.53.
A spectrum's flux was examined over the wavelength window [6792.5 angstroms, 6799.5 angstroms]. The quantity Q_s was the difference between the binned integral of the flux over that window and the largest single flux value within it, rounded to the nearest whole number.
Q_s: 133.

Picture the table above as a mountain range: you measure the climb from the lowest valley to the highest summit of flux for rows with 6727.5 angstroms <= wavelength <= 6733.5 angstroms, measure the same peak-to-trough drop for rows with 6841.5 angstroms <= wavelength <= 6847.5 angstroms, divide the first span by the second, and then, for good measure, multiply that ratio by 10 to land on 3.8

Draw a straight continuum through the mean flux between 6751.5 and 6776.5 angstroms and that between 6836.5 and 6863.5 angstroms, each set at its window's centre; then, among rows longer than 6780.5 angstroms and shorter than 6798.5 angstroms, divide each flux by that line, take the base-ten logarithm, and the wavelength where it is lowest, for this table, 6784.0 angstroms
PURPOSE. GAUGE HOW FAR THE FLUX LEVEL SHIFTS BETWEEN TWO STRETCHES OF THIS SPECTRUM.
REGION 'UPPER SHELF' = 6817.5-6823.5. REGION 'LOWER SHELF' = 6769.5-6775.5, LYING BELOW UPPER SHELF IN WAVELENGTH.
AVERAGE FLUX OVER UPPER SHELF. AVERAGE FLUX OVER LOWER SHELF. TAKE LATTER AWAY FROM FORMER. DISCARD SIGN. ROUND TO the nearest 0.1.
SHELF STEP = 1.4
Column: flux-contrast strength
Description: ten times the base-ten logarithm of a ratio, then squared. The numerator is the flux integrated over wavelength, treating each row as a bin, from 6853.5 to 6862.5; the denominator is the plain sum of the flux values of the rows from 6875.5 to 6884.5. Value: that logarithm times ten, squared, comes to 0.076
